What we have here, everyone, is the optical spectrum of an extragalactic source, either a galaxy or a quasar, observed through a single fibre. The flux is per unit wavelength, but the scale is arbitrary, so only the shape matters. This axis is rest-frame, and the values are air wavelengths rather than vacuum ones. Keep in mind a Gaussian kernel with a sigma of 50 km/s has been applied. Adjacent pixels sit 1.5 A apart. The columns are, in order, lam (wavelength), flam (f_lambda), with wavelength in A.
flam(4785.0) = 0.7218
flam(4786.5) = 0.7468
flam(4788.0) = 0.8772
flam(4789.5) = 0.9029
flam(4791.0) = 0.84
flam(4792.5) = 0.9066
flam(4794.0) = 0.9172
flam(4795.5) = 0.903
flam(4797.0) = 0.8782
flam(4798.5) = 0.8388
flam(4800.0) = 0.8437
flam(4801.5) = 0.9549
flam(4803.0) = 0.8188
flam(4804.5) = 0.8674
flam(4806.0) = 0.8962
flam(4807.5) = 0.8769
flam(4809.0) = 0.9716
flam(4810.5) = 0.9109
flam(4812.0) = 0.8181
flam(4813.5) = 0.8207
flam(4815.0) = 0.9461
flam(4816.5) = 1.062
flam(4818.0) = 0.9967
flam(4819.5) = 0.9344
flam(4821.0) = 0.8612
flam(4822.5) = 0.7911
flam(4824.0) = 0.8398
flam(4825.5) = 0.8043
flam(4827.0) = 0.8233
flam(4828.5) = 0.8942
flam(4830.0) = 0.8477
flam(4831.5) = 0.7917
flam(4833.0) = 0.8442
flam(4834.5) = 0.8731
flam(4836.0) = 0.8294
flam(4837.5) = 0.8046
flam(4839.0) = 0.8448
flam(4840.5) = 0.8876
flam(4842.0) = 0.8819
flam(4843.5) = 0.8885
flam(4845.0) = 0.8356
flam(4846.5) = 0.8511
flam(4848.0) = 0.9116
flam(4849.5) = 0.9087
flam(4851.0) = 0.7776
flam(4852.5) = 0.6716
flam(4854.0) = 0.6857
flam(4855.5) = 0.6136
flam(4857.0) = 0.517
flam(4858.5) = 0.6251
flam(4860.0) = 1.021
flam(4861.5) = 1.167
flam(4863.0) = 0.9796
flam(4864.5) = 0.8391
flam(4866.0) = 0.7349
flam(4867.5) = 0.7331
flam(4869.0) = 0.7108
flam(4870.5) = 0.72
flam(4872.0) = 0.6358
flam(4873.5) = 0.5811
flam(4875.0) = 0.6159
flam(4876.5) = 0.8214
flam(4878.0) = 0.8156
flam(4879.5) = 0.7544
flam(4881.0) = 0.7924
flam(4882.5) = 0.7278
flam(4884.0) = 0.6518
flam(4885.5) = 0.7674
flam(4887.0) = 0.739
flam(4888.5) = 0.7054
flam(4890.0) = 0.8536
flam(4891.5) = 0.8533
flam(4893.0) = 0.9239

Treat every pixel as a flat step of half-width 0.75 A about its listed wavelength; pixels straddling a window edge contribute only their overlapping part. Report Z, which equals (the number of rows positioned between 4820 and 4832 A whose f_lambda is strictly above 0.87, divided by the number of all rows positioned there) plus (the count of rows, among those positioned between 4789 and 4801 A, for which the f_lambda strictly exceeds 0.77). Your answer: 8.1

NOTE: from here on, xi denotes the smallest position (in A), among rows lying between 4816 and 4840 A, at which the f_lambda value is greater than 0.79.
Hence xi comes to 4816.5 A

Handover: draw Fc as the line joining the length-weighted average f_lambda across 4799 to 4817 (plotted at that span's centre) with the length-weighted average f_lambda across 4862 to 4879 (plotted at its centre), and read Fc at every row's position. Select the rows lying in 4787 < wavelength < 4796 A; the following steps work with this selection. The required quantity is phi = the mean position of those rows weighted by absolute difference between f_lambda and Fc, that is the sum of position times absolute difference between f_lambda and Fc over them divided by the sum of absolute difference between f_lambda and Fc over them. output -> 4790.7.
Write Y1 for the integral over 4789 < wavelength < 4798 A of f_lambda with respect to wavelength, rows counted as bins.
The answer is 8.0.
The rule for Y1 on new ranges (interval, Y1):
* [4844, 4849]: 4.3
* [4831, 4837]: 5.0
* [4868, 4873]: 3.4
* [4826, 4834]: 6.7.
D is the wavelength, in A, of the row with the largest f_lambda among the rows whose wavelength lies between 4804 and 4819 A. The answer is 4816.5 A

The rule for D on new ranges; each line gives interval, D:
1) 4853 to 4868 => 4861.5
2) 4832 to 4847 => 4843.5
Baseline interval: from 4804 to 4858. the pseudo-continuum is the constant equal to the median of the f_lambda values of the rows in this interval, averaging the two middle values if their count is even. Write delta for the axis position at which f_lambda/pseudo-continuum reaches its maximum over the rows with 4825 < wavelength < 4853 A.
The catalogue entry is 4848.0 A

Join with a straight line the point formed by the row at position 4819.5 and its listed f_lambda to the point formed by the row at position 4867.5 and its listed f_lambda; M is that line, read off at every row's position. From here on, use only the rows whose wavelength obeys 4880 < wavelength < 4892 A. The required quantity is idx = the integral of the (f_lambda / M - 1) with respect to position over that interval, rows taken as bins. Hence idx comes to 1.9 A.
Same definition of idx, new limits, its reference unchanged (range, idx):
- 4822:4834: -0.9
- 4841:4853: 0.4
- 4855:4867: 0.9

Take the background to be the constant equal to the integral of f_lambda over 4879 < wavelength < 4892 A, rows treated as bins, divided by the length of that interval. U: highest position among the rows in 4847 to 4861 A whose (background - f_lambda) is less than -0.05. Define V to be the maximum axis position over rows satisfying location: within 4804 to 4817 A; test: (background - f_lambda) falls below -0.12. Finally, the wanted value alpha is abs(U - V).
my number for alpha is 43.5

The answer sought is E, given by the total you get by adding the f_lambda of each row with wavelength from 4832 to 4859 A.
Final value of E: 14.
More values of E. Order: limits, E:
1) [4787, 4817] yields 18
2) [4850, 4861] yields 5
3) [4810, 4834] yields 14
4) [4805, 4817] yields 7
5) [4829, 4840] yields 6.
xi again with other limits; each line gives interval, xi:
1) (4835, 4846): 4836.0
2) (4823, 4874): 4824.0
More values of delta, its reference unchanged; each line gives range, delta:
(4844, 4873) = 4861.5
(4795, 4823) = 4816.5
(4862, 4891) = 4863.0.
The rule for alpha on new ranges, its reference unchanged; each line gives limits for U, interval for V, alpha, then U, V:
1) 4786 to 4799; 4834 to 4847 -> 45.0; 4798.5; 4843.5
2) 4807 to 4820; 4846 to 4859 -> 30.0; 4819.5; 4849.5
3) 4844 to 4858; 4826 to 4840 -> 21.0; 4849.5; 4828.5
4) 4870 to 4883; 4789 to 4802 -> 76.5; 4878.0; 4801.5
